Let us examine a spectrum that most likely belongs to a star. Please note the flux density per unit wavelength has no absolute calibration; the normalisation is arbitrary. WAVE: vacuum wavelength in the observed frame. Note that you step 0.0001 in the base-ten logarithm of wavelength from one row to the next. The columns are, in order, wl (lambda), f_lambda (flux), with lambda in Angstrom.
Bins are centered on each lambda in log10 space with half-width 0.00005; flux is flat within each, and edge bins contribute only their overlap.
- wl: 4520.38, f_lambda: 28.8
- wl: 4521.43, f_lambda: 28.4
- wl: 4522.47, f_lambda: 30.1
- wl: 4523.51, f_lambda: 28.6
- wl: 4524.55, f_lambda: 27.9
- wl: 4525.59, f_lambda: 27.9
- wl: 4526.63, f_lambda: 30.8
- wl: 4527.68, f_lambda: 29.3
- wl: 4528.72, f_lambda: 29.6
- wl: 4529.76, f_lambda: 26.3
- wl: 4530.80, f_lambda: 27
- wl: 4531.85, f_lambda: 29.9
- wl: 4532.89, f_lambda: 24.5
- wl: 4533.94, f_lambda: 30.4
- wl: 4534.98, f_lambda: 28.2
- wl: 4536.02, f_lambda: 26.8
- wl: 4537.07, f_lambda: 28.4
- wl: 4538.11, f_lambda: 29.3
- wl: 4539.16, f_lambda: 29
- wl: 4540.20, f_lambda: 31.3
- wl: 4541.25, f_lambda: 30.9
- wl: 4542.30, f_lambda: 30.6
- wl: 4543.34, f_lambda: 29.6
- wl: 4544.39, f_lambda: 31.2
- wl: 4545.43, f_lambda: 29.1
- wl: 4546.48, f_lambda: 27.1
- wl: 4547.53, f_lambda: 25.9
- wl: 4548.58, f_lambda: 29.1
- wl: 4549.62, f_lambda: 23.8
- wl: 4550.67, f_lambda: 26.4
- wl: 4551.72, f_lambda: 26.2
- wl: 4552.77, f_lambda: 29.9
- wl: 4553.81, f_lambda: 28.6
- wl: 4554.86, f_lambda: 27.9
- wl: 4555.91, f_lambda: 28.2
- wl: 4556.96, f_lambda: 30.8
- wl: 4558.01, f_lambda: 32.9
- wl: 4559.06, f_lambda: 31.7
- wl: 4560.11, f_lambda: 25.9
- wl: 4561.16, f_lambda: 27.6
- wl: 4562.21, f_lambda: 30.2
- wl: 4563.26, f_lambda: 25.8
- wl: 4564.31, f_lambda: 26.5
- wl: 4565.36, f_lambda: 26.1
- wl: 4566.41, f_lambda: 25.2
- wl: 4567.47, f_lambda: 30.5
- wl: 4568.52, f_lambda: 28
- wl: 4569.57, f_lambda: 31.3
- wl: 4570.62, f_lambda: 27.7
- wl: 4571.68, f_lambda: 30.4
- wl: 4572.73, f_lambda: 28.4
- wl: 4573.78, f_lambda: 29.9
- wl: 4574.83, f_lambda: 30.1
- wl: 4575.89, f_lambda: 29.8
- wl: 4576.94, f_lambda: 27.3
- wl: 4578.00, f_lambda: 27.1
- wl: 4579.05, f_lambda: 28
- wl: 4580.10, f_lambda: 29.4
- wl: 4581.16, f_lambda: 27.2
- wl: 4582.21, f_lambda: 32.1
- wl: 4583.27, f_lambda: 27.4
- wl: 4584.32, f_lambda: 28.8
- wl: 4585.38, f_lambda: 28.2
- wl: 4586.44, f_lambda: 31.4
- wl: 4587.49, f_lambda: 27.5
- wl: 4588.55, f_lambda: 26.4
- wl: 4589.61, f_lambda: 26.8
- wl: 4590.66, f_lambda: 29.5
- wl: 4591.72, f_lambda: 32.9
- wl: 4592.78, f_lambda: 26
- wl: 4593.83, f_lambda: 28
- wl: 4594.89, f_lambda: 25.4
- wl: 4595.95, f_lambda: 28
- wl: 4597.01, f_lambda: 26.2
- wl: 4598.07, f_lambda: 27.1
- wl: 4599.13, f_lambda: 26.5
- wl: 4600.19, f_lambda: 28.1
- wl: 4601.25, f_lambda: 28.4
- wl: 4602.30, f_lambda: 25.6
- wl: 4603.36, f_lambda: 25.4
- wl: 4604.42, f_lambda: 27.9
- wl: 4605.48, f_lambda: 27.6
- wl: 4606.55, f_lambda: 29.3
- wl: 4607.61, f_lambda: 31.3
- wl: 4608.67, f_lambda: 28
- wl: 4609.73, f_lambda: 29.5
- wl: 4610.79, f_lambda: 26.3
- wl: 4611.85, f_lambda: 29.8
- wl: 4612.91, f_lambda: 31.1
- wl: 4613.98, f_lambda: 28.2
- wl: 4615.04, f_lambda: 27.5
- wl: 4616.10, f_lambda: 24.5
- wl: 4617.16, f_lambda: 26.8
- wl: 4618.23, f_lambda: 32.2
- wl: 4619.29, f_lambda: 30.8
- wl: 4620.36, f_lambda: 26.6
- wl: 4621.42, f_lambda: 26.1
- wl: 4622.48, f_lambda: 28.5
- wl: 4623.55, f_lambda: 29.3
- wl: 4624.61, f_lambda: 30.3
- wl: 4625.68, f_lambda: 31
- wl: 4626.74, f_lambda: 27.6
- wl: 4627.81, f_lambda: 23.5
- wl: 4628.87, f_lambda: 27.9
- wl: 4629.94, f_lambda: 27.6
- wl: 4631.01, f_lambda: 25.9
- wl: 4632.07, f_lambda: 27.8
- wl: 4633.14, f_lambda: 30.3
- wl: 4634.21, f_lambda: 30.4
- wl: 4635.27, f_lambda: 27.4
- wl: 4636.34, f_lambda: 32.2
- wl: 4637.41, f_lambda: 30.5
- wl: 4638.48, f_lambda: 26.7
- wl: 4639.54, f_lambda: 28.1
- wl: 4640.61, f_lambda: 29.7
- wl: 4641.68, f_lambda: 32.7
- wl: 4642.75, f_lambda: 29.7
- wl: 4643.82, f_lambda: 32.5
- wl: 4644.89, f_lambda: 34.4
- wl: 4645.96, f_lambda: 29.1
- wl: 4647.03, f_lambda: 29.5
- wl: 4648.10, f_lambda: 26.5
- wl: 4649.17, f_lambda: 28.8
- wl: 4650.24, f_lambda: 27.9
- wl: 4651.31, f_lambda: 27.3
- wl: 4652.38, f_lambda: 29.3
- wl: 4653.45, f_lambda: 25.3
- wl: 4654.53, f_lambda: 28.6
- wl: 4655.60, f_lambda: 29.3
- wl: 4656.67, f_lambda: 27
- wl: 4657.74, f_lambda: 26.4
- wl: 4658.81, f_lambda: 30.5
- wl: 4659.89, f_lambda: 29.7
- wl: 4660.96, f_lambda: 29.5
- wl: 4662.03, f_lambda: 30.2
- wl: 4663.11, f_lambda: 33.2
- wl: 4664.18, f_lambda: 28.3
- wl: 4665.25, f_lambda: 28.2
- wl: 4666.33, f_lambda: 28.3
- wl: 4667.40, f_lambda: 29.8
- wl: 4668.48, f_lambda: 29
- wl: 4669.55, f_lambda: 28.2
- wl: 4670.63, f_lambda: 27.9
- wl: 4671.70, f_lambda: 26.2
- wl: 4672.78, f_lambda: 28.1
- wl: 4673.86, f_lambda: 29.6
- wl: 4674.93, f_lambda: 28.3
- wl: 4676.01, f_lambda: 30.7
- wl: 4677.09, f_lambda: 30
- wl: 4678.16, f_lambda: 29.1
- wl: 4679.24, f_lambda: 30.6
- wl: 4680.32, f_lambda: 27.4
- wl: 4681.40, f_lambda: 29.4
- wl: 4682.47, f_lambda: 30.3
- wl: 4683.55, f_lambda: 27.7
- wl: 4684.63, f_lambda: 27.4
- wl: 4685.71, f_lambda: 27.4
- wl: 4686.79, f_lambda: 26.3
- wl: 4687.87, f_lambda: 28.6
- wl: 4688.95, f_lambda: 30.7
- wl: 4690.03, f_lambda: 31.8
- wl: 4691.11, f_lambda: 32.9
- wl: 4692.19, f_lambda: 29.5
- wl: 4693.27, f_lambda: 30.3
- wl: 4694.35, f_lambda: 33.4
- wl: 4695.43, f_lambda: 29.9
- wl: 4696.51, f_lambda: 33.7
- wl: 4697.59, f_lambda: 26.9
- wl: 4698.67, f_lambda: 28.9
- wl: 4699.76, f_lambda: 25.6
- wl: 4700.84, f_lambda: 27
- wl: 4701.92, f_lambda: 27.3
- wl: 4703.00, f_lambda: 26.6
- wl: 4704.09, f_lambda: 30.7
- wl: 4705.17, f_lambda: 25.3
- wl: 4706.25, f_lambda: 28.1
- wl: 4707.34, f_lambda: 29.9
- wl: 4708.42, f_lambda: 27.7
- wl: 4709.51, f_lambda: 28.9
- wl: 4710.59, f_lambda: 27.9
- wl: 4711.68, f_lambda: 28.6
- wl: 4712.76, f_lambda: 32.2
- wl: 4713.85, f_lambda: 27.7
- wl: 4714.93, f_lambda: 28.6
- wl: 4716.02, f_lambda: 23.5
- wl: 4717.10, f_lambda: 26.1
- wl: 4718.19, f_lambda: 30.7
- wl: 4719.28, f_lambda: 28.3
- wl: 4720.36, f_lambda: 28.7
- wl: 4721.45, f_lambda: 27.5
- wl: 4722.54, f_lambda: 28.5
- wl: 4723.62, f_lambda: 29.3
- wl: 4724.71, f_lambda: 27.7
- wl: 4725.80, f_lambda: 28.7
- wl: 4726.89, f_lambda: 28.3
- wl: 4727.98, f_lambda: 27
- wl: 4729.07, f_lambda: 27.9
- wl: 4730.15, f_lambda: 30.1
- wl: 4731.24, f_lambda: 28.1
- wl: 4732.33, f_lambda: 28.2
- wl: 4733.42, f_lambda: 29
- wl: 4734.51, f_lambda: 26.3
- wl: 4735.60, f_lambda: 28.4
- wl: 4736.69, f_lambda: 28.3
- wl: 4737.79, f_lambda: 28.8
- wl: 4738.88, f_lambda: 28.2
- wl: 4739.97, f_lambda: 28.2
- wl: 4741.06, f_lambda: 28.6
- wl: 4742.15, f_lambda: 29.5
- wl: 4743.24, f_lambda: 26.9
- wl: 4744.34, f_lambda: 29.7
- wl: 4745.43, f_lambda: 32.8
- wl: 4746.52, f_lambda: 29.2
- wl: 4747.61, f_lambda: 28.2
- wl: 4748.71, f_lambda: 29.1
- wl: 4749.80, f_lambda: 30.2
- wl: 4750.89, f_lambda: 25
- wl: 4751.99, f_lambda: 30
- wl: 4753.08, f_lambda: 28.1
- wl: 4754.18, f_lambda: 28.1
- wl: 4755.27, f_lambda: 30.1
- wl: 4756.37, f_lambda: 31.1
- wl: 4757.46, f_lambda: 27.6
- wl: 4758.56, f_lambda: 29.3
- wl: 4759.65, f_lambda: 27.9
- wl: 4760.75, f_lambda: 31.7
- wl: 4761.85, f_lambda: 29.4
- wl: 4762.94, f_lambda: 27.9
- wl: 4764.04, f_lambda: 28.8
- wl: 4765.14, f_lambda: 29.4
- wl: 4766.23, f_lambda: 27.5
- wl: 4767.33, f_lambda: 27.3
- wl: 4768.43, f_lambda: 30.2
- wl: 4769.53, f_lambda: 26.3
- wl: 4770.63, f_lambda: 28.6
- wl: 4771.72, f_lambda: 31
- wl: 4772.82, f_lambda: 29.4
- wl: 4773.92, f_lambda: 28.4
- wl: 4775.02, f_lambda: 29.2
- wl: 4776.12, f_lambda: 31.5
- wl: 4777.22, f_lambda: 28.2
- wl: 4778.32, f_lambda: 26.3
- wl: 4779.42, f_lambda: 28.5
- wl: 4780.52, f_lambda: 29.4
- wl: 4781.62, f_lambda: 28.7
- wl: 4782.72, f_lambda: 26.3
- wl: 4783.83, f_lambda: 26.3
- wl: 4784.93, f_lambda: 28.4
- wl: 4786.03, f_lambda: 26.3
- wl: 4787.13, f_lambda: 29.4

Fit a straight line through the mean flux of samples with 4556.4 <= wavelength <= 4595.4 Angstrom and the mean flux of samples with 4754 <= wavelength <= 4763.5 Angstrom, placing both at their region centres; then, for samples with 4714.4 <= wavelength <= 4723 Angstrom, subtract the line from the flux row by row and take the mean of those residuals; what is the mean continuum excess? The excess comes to -1.4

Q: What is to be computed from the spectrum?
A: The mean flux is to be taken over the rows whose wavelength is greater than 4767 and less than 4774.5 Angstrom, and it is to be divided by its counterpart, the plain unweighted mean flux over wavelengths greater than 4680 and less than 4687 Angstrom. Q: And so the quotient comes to 1.03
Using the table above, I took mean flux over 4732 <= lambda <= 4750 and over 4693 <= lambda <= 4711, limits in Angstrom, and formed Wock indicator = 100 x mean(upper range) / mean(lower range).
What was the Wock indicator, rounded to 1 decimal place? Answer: 100.3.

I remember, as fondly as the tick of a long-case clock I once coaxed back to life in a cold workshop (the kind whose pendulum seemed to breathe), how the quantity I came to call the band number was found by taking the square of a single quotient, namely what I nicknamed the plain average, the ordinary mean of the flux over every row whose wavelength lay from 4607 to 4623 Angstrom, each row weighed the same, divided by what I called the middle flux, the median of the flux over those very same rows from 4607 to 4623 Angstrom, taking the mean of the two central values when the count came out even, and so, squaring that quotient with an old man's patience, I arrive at 1.02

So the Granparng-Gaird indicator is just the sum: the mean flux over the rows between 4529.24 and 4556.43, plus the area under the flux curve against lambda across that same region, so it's 798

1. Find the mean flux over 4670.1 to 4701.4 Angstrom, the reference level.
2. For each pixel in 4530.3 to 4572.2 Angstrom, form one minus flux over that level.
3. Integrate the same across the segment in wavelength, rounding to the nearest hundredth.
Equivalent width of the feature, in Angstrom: 0.95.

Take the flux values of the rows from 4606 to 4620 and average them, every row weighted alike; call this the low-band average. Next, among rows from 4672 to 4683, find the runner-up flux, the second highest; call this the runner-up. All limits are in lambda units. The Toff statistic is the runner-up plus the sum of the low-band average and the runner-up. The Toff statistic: 90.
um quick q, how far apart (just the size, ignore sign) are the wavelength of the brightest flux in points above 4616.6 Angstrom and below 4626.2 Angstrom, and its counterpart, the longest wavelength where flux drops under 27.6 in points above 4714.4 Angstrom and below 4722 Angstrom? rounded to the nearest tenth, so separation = 103.2 Angstrom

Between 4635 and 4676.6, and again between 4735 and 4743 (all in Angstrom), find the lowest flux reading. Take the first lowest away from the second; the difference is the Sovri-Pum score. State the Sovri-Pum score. 3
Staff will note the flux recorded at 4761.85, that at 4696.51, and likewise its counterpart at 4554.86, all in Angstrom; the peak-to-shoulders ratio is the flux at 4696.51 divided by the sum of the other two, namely 0.59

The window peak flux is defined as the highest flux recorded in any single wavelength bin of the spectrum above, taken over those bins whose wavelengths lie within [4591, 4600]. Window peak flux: 32.9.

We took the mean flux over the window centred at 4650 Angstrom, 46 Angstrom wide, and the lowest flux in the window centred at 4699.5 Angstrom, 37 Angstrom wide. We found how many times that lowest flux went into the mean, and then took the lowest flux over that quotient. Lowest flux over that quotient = 19.2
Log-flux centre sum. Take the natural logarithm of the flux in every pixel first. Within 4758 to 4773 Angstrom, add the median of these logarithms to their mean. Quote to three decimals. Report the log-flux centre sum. 6.732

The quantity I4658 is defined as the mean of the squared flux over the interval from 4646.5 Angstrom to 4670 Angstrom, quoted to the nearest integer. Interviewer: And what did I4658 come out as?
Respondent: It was 825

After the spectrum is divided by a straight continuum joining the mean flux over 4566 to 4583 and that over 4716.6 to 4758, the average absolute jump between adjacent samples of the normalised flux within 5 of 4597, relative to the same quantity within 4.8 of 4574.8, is 1.2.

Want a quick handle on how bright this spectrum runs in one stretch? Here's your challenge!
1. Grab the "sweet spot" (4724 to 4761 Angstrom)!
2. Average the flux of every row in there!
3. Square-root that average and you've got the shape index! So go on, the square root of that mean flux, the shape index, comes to 5.36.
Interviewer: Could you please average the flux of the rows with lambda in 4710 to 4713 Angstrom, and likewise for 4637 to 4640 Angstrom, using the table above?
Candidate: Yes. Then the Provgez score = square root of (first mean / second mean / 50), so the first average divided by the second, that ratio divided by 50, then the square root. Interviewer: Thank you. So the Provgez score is 0.144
